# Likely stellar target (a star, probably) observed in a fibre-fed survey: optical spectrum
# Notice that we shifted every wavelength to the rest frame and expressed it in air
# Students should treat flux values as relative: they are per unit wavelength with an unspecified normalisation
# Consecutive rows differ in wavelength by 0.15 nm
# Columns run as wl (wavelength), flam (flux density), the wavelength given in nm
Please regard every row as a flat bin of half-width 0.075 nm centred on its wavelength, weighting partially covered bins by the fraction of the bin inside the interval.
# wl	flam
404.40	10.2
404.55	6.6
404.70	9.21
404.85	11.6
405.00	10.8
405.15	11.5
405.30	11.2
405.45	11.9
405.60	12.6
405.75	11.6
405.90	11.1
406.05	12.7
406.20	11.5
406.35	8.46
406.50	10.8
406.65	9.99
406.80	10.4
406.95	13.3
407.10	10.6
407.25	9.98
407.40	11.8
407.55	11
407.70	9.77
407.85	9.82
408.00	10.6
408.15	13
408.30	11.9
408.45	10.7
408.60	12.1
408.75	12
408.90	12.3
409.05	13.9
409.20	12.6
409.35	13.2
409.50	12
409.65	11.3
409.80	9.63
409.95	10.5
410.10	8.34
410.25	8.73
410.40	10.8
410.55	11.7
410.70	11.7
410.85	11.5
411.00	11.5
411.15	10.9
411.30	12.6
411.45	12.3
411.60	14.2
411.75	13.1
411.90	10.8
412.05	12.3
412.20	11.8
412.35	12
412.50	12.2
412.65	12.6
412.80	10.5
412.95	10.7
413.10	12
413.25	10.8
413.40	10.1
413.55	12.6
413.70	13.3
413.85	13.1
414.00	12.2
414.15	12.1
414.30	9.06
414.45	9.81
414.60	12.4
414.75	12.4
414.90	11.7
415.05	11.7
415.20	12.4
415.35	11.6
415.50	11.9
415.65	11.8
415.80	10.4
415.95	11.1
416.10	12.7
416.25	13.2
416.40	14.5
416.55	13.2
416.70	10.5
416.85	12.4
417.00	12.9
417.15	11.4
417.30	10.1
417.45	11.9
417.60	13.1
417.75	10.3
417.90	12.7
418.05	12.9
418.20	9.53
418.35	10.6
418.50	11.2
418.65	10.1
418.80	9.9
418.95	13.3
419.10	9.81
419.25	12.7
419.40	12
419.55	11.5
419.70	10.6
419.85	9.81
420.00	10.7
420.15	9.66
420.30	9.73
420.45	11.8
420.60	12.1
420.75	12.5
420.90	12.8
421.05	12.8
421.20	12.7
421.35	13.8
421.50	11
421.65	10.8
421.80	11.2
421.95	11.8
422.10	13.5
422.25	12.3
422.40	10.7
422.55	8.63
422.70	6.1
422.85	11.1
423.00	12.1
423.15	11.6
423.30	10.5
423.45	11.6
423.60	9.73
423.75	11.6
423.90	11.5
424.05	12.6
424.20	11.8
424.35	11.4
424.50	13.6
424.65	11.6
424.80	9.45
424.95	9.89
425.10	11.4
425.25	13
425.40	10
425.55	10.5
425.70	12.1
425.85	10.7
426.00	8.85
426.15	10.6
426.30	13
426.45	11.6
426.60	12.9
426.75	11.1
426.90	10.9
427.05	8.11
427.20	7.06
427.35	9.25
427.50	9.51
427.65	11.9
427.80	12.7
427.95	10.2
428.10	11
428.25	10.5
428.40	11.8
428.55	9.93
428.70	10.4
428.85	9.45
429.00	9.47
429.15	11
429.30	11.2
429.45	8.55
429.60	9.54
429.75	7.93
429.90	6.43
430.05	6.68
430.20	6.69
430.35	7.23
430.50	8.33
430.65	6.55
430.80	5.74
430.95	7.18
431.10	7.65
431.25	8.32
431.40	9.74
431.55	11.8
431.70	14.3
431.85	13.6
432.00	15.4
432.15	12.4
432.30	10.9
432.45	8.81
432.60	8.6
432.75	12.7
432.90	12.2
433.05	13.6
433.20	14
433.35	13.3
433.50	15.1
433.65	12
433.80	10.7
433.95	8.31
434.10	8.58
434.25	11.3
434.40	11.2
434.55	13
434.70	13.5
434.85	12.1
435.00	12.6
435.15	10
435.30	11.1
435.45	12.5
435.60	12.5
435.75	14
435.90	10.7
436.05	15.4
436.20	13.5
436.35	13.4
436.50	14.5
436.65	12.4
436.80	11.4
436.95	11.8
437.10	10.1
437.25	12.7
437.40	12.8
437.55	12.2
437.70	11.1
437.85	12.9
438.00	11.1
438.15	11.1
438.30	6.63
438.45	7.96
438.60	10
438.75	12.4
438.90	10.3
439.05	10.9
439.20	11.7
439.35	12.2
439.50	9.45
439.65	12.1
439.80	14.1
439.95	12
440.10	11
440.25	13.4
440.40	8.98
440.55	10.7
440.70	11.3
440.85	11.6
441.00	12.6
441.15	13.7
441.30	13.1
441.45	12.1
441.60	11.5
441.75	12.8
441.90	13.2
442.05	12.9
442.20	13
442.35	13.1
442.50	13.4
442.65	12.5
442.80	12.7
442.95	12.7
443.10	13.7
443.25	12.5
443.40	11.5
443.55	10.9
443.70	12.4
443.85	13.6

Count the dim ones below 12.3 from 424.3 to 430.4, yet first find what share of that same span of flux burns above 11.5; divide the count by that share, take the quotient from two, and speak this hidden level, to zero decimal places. -146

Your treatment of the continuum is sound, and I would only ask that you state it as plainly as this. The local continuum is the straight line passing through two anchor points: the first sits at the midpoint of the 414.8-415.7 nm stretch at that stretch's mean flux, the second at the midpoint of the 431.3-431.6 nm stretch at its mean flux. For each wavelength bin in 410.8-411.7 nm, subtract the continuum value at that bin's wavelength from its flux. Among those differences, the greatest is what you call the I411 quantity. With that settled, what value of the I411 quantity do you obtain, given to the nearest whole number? 2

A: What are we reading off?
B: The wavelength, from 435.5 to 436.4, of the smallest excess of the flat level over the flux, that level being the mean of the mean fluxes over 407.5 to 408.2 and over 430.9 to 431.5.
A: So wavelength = 436.05 nm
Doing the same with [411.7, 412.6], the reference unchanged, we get 411.75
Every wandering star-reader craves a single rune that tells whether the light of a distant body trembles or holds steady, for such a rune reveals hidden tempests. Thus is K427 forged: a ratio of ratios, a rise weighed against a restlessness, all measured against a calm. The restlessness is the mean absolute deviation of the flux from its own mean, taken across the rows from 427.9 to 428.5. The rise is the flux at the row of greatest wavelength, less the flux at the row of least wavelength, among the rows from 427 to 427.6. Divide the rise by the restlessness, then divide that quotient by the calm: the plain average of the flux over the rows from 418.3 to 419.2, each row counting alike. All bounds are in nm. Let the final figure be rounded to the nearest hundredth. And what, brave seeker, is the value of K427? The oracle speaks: 0.25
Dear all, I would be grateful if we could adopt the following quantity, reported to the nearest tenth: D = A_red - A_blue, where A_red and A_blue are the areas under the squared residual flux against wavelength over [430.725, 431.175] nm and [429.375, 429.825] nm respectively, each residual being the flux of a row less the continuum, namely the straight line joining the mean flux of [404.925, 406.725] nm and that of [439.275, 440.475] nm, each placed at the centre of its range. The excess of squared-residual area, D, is 6.3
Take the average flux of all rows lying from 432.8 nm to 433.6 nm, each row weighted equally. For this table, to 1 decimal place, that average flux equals 13.6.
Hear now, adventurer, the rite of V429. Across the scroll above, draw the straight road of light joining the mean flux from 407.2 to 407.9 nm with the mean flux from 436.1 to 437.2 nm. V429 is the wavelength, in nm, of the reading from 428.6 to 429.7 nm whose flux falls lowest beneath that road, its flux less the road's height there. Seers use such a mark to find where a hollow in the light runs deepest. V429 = 429.45 nm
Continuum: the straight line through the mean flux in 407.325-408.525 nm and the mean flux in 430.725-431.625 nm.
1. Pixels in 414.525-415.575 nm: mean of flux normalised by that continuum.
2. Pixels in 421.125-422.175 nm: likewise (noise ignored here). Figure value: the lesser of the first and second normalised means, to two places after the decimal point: 1.17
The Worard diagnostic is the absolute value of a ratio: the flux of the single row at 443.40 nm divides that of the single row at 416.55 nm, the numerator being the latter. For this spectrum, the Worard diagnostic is 1.1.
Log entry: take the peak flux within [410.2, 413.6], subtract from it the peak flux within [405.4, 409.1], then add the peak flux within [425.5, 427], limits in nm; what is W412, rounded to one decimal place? 13.3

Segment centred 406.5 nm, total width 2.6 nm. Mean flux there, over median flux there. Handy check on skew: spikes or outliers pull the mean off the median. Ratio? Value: 1.00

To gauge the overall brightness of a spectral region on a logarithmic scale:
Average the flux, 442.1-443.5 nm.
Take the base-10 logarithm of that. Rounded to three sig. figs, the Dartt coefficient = 1.11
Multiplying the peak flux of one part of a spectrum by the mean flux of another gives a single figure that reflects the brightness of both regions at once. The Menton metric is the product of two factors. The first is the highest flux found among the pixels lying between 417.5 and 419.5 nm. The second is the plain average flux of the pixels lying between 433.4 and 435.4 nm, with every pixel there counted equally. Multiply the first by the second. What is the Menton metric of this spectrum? 153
